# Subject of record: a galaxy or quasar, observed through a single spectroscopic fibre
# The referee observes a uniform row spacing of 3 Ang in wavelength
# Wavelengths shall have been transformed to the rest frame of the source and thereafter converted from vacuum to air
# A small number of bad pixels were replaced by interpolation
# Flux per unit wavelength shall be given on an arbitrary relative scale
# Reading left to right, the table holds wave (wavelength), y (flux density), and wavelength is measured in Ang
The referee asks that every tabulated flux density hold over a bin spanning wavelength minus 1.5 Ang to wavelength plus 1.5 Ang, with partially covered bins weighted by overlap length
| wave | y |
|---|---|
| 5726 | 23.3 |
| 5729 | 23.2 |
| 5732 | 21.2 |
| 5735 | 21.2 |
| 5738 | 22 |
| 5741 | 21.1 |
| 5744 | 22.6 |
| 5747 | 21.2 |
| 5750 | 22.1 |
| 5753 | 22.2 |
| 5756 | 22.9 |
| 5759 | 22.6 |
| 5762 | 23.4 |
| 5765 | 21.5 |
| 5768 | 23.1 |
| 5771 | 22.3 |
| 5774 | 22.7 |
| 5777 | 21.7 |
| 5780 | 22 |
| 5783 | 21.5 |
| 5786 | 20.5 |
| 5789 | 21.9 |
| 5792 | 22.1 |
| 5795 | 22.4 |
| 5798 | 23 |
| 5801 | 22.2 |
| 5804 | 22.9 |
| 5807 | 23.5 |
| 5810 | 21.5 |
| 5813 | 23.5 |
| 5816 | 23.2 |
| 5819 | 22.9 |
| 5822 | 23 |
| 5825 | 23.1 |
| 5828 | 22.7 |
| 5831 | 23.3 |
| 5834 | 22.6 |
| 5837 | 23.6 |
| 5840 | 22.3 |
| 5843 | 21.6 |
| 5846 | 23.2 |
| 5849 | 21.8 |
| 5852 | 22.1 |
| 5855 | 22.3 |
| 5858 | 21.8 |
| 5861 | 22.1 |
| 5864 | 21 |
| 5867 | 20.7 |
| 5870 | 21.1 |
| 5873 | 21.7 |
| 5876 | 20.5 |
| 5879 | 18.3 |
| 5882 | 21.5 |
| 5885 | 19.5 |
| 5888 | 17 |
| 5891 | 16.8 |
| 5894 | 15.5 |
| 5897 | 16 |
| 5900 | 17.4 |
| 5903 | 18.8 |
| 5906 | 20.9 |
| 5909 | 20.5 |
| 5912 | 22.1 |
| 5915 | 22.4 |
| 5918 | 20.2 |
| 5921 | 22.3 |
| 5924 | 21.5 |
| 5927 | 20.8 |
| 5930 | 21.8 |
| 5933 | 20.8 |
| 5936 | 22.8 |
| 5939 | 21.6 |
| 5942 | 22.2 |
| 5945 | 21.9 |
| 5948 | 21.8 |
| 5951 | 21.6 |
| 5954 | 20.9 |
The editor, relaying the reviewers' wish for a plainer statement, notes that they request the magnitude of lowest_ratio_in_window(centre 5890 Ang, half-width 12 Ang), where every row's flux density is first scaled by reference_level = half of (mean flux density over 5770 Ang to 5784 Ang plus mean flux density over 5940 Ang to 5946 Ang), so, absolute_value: 0.70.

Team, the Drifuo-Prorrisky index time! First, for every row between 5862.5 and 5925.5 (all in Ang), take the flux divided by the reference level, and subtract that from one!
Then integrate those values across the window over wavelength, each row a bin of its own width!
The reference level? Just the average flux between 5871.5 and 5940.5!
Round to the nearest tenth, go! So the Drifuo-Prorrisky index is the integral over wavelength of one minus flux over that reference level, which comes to 0.7 Ang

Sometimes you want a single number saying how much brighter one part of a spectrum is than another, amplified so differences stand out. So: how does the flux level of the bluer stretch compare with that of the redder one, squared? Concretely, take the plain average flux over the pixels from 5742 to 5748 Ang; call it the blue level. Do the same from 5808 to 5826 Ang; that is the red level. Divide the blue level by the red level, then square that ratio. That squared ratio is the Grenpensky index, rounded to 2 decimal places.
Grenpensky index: 0.92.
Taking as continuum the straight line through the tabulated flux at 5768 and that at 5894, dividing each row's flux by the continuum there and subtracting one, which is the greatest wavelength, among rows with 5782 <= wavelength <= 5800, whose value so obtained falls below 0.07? 5795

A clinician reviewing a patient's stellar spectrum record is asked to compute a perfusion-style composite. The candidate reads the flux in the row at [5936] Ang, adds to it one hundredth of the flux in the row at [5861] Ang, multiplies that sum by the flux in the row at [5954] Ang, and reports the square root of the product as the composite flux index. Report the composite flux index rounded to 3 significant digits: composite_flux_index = 21.9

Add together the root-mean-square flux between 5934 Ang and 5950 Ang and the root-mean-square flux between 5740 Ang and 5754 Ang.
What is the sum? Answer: 43.9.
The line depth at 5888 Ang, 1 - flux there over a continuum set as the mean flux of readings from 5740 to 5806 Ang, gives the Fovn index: 0.23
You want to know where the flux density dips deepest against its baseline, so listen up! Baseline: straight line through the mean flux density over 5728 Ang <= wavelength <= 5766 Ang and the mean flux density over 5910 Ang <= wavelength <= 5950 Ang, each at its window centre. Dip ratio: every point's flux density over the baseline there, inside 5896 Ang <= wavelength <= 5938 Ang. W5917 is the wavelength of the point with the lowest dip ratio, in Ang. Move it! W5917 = 5897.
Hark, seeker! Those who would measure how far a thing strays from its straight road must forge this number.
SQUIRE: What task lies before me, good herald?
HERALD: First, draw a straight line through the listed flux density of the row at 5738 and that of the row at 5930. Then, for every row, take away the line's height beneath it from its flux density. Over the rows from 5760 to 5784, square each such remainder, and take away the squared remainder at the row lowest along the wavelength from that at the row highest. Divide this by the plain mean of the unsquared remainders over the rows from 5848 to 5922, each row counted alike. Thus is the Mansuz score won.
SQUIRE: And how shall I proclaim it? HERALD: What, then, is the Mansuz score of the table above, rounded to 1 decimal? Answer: 1.1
